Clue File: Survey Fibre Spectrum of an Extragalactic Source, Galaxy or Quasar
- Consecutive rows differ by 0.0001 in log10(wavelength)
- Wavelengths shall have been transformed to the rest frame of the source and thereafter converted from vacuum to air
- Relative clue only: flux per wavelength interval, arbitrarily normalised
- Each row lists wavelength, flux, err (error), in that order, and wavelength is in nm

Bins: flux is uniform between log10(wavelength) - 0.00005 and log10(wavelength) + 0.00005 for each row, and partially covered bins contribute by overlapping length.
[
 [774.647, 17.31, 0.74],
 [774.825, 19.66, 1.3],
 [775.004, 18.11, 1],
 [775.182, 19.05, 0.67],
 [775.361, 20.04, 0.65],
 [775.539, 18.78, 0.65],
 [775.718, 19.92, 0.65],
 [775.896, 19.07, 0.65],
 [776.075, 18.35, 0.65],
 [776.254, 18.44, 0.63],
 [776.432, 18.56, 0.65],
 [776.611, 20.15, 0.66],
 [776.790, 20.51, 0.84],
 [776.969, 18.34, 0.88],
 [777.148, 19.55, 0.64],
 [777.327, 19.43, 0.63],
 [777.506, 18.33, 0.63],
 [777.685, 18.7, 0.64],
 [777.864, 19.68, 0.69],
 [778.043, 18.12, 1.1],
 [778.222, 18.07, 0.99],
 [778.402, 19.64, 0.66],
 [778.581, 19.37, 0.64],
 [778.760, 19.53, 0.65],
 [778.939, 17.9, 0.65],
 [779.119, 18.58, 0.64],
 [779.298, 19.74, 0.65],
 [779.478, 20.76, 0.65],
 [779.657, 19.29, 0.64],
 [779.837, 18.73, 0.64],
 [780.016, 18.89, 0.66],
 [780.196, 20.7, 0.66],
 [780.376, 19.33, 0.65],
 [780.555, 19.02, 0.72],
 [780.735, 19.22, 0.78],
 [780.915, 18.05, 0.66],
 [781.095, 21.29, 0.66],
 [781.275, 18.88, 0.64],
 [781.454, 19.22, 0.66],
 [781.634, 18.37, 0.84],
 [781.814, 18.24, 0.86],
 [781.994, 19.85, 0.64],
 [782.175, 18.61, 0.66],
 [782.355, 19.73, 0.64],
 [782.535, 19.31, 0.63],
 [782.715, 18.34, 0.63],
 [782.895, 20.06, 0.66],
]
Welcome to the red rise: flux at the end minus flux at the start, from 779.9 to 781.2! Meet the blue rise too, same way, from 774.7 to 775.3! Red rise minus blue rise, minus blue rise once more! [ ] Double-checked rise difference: 3.6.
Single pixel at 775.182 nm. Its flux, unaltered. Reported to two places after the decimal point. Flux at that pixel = 19.05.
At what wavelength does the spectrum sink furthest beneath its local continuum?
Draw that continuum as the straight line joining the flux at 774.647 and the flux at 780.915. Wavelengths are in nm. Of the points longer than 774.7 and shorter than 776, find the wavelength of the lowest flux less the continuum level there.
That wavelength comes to 775.004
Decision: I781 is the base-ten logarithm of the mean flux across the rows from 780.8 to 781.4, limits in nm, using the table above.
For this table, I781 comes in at 1.288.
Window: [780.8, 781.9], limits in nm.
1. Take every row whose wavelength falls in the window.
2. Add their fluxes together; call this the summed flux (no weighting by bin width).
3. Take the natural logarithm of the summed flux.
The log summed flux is 4.74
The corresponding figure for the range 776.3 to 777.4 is 4.76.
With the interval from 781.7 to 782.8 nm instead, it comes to 4.74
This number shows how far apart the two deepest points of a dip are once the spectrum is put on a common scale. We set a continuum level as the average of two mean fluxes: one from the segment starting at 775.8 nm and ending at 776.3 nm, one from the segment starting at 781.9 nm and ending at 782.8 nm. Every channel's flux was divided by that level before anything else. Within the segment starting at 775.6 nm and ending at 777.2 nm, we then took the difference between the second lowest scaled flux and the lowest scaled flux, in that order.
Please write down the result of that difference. 0.001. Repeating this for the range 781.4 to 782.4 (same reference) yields 0.007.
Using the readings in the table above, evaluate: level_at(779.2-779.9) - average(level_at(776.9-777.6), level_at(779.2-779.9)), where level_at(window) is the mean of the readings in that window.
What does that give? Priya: 0.36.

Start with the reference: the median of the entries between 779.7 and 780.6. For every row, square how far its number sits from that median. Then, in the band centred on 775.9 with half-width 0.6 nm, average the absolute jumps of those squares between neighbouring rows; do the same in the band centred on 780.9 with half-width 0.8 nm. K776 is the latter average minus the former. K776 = 1.2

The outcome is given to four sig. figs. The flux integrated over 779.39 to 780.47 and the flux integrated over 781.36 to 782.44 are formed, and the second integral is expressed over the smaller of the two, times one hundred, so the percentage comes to 100.0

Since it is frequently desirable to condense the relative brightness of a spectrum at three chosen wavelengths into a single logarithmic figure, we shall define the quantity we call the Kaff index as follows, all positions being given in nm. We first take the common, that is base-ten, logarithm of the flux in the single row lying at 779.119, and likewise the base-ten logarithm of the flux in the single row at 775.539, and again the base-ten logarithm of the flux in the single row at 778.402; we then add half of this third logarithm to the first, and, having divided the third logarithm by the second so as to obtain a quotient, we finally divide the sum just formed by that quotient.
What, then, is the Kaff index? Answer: 1.89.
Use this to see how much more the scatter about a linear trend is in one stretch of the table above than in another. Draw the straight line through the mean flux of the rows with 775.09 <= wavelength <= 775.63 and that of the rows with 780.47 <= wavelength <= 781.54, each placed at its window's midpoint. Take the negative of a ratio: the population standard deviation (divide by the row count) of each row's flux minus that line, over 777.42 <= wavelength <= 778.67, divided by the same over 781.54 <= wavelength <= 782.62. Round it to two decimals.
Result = -1.02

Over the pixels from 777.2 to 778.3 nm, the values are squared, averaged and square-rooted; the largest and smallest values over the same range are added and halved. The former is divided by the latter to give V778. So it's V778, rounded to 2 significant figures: 0.99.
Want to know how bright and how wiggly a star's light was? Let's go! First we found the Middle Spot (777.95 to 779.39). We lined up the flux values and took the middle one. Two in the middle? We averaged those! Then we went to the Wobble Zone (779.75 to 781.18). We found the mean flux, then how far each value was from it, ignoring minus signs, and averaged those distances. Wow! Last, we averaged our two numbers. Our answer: 9.9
